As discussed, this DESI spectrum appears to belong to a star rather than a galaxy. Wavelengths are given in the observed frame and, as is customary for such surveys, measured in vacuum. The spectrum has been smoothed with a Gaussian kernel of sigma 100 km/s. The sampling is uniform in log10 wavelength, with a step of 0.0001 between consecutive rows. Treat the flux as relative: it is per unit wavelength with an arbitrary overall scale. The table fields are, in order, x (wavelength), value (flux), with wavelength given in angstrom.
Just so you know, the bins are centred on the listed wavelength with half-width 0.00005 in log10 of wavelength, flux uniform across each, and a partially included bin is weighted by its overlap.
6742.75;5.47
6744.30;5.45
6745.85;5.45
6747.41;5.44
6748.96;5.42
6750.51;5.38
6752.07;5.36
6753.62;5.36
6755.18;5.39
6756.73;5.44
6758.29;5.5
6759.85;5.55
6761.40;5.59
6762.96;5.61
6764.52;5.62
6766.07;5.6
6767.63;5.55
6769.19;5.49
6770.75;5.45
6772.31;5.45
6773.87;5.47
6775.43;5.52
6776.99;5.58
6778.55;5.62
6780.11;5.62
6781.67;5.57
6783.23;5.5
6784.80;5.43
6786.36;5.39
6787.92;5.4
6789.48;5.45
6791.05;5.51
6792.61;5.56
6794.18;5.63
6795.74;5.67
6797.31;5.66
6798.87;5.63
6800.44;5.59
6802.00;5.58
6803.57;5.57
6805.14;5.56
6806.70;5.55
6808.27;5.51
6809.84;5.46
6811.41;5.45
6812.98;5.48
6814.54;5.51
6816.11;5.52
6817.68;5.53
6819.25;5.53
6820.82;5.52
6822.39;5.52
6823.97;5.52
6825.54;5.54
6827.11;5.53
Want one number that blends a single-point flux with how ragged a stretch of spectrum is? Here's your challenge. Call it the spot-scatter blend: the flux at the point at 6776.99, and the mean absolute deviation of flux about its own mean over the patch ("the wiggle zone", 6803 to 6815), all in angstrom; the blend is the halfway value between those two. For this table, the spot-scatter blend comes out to 2.81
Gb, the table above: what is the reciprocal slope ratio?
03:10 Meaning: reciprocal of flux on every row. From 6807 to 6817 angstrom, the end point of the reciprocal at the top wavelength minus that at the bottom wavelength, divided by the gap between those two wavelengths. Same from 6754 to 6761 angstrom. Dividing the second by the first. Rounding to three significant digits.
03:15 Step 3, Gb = 27.3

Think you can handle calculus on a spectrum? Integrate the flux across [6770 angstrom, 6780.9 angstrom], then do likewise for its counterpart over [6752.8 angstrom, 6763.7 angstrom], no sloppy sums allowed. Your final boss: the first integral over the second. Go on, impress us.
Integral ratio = 1.01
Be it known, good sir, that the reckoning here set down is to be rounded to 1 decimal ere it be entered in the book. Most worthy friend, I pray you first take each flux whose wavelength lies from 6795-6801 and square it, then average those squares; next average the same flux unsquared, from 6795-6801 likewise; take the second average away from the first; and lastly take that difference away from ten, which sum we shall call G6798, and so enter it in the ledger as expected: -16.1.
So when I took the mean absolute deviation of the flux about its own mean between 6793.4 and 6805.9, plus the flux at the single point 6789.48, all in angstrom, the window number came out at 5.49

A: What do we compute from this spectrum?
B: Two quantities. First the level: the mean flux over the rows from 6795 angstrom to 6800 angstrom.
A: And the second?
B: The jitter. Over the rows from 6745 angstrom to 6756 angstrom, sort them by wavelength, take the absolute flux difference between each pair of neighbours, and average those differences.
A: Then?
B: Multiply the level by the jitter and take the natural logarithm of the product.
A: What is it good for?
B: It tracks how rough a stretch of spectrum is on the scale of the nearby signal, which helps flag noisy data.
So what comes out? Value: -2.18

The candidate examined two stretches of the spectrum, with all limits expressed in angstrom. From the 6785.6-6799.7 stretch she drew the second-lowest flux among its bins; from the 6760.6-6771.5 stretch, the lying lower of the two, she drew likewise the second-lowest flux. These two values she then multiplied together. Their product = 29.6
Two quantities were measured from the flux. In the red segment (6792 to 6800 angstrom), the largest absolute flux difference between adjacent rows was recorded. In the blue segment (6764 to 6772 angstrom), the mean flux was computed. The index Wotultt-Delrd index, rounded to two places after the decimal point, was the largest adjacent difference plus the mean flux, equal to 5.61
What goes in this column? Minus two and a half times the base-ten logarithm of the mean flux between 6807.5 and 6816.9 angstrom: -1.85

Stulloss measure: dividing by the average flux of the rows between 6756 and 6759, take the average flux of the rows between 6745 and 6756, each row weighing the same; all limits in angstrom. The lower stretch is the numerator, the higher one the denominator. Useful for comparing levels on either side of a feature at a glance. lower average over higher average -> 0.99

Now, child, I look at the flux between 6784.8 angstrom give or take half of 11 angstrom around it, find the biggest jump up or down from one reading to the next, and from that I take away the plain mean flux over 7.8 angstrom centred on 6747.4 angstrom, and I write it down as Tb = -5.36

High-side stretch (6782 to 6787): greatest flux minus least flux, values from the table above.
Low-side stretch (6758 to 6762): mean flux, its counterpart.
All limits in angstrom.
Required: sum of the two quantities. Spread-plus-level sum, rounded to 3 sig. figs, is 5.66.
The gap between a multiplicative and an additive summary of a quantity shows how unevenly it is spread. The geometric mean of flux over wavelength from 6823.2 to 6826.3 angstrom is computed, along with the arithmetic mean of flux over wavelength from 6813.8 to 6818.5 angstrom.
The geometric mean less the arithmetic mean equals 0.01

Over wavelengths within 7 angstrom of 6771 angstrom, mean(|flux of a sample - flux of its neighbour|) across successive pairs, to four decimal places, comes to 0.0375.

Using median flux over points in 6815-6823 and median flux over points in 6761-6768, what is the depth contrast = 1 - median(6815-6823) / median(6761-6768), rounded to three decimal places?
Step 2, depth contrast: 0.014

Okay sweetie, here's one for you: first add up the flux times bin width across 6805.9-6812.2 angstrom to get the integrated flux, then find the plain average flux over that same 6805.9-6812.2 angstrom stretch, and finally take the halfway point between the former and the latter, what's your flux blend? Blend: 20.0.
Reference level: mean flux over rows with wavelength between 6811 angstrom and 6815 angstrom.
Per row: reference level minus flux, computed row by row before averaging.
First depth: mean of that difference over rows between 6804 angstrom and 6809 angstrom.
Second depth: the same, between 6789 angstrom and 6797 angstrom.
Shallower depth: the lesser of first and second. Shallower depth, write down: -0.08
